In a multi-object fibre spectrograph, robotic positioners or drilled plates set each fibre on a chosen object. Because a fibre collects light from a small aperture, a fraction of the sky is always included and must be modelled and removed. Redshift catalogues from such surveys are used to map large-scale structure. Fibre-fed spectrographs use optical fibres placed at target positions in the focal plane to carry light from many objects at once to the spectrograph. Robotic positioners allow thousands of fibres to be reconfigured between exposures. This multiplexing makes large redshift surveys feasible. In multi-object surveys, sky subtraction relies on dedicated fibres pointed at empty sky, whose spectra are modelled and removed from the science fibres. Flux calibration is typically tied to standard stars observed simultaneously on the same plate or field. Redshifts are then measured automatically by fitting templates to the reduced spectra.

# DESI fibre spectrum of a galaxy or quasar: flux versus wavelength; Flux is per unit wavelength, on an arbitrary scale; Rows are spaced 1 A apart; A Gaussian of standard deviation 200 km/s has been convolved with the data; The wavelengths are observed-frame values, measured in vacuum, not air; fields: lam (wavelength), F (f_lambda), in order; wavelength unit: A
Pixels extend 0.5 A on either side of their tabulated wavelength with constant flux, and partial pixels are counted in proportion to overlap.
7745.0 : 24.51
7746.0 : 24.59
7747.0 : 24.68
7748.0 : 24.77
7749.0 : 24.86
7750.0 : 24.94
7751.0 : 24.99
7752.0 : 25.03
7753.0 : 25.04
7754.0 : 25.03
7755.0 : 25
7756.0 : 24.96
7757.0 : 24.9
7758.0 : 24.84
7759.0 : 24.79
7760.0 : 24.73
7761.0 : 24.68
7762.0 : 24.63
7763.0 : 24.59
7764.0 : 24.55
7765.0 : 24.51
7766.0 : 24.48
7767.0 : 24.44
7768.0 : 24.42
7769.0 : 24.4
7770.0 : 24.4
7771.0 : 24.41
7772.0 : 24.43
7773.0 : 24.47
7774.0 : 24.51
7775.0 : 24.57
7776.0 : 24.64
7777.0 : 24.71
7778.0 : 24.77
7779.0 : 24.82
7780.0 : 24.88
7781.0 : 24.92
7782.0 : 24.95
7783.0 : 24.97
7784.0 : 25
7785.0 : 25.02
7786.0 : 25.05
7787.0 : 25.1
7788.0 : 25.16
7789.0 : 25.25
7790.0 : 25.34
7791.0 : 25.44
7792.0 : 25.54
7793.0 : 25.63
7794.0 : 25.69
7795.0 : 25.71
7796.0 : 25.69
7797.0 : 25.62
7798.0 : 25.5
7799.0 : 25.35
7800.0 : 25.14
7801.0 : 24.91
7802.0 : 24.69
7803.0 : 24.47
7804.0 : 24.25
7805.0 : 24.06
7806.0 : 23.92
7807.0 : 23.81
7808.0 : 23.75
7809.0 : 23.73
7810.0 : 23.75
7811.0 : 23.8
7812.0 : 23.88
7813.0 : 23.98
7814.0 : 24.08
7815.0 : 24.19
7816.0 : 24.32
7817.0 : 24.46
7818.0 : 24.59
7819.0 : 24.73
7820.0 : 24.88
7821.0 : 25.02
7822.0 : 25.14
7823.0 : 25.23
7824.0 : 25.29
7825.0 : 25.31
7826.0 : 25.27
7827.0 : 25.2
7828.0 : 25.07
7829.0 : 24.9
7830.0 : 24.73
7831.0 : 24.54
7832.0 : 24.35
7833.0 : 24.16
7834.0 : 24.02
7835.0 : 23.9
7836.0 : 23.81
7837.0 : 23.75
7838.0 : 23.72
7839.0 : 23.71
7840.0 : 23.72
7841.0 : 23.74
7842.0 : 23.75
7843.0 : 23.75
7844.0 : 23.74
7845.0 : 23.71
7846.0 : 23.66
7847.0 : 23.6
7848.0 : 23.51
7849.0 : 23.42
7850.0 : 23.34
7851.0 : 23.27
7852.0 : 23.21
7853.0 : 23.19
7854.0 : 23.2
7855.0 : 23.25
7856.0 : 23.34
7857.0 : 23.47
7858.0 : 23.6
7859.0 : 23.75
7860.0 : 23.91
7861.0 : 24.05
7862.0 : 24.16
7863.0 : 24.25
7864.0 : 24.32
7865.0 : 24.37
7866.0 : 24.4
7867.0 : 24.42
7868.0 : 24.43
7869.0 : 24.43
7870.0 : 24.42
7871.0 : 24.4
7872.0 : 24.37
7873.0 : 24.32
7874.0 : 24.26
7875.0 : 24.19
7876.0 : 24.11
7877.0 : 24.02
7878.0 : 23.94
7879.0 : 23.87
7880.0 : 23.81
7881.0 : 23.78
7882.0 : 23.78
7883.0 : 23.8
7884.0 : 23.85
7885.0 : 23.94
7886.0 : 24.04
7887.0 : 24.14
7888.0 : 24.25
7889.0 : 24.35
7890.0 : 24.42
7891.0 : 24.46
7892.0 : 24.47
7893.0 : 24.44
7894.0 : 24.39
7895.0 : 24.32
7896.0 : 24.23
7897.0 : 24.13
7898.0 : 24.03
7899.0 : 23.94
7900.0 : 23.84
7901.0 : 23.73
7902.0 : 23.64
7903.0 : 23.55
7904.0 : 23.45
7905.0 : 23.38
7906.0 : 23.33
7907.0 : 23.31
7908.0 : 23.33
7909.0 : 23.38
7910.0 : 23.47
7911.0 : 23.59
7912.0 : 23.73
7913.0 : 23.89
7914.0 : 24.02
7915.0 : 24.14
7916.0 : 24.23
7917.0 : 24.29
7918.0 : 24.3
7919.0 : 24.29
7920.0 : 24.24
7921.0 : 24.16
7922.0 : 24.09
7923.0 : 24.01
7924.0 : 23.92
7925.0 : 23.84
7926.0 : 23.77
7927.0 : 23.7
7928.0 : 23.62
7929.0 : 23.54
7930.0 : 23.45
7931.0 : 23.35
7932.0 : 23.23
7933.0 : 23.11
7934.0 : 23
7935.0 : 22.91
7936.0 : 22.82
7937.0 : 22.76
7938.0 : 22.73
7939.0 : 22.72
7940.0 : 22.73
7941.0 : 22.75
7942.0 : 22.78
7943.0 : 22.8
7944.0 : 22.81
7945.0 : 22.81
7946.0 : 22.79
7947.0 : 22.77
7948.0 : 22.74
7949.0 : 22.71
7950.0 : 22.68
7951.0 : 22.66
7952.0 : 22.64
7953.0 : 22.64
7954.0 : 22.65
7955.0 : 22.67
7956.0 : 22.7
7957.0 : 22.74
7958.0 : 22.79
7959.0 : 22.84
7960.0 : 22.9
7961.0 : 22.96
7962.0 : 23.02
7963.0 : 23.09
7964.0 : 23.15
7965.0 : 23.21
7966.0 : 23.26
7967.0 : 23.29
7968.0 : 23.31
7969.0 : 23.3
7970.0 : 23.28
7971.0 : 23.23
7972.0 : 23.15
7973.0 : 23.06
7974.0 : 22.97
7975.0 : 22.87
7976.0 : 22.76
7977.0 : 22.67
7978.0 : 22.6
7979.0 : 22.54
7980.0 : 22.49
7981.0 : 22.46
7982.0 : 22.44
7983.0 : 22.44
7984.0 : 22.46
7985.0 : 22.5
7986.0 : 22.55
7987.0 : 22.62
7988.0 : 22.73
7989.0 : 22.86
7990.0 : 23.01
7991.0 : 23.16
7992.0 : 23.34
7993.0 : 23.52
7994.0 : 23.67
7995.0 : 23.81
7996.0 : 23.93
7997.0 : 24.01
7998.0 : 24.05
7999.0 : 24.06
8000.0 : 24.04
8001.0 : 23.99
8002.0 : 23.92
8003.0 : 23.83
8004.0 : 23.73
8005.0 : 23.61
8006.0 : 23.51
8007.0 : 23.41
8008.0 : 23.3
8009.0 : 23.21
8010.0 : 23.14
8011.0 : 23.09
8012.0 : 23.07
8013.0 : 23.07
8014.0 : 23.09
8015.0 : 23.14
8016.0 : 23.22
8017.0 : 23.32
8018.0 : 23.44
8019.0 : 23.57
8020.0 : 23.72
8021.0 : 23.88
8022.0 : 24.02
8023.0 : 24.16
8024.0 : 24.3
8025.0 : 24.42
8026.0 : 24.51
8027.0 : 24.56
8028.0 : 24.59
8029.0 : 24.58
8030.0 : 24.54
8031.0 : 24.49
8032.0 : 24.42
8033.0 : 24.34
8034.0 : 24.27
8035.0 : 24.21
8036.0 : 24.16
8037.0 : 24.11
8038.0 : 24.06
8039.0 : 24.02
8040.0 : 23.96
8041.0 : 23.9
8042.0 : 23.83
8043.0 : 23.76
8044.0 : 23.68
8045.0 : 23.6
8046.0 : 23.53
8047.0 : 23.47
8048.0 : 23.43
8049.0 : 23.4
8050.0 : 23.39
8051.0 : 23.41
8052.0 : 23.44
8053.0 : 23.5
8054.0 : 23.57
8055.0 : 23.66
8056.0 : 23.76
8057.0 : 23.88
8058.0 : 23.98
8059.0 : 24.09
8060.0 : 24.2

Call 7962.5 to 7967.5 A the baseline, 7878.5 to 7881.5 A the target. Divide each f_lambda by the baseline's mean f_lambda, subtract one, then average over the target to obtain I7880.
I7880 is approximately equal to 0.027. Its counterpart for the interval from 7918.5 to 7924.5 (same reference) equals 0.040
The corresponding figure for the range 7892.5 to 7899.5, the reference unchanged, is 0.044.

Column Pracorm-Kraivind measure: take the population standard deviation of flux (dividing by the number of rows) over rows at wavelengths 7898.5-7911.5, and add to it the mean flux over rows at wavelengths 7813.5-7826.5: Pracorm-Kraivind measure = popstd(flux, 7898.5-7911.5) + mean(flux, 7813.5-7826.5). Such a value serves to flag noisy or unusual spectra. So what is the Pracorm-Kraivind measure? 25.0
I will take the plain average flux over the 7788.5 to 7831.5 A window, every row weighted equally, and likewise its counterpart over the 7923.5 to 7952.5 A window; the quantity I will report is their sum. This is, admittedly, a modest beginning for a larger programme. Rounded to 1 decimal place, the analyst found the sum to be 47.8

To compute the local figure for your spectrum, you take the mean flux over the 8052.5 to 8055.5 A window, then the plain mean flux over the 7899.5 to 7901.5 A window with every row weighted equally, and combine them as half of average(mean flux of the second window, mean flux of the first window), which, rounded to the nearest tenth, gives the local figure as 11.8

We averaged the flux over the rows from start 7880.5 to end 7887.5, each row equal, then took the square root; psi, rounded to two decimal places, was 4.89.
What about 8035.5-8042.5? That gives 4.90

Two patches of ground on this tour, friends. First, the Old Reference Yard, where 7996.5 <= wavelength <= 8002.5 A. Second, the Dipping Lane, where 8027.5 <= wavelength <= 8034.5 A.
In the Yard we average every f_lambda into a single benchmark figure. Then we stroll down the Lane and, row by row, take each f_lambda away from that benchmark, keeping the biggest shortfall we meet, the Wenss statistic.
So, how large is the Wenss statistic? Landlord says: -0.3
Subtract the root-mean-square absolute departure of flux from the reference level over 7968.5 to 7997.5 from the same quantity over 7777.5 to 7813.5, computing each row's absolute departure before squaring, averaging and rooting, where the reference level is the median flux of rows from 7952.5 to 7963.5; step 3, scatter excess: 1.6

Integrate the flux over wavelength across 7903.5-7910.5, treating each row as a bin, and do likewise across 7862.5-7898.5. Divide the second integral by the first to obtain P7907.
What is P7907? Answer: 5.3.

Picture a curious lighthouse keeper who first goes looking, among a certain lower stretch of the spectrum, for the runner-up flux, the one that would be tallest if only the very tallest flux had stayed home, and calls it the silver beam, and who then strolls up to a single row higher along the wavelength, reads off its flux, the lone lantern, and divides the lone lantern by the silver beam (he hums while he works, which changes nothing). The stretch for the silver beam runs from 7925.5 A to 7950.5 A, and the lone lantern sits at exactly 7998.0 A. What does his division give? 1.01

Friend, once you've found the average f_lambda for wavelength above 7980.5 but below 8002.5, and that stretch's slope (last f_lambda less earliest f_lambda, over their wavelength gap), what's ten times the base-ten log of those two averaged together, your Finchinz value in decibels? 10.67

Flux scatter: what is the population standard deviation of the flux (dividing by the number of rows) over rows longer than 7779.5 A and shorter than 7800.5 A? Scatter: 0.28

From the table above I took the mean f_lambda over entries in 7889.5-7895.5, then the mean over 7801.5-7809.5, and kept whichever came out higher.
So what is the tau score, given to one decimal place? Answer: 24.4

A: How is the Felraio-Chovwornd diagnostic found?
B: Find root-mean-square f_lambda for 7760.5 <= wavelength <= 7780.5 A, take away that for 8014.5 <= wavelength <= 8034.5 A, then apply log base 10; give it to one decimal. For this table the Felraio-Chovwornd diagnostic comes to -0.3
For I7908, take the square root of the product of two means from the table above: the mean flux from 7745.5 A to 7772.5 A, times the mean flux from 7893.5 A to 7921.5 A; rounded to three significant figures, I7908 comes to 24.3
